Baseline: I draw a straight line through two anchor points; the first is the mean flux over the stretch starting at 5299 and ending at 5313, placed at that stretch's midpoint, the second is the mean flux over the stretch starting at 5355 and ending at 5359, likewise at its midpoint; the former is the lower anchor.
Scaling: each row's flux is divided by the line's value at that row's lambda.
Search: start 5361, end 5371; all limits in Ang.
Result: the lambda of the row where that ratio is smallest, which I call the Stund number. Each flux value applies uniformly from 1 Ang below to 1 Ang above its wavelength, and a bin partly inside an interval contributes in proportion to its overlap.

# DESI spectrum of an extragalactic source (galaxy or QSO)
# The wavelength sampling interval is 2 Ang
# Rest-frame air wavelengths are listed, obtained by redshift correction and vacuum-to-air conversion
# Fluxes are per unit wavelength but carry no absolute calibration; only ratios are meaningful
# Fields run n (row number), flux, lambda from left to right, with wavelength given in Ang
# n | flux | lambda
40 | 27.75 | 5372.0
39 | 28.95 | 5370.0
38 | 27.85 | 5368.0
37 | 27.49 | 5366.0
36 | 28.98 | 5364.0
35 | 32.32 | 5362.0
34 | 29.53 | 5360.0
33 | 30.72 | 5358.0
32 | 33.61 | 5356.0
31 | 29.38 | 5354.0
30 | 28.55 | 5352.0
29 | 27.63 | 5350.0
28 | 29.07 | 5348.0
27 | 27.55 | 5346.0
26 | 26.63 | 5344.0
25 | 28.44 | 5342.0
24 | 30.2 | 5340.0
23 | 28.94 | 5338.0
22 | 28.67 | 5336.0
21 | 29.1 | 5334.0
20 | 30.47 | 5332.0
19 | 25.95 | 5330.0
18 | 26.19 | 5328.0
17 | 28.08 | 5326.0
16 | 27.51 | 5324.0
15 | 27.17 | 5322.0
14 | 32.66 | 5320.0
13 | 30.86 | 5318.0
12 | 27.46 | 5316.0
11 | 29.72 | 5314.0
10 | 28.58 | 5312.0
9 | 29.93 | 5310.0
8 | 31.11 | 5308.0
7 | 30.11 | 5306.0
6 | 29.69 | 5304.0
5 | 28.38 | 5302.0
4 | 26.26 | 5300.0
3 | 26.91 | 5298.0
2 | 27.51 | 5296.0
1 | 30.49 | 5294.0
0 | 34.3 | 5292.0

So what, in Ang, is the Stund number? 5366.0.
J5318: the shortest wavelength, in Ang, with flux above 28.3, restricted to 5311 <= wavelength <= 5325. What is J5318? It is 5312.0 Ang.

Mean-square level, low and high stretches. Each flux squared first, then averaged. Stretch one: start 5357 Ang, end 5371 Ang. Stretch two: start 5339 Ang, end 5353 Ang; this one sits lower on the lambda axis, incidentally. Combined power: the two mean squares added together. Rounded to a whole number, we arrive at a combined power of 1669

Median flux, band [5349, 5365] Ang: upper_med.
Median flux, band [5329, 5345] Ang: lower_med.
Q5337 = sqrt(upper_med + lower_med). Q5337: 7.63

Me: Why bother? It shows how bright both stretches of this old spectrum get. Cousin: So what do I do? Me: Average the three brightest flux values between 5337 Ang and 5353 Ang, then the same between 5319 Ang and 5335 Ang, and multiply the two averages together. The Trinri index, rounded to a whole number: 904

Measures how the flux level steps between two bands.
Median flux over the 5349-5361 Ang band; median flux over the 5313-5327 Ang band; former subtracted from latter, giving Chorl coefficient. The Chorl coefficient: -1.4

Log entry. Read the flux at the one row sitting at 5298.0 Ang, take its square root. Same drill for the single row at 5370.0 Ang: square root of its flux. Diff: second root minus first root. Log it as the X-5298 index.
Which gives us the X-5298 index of 0.2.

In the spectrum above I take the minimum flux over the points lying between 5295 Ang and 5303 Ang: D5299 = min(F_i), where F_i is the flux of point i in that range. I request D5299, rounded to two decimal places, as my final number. 26.26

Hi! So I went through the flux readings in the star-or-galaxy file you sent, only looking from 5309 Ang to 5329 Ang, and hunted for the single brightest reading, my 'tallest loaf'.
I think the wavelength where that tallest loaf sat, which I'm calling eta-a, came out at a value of 5320.0 Ang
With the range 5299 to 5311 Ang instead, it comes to 5308.0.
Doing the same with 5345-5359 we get 5356.0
